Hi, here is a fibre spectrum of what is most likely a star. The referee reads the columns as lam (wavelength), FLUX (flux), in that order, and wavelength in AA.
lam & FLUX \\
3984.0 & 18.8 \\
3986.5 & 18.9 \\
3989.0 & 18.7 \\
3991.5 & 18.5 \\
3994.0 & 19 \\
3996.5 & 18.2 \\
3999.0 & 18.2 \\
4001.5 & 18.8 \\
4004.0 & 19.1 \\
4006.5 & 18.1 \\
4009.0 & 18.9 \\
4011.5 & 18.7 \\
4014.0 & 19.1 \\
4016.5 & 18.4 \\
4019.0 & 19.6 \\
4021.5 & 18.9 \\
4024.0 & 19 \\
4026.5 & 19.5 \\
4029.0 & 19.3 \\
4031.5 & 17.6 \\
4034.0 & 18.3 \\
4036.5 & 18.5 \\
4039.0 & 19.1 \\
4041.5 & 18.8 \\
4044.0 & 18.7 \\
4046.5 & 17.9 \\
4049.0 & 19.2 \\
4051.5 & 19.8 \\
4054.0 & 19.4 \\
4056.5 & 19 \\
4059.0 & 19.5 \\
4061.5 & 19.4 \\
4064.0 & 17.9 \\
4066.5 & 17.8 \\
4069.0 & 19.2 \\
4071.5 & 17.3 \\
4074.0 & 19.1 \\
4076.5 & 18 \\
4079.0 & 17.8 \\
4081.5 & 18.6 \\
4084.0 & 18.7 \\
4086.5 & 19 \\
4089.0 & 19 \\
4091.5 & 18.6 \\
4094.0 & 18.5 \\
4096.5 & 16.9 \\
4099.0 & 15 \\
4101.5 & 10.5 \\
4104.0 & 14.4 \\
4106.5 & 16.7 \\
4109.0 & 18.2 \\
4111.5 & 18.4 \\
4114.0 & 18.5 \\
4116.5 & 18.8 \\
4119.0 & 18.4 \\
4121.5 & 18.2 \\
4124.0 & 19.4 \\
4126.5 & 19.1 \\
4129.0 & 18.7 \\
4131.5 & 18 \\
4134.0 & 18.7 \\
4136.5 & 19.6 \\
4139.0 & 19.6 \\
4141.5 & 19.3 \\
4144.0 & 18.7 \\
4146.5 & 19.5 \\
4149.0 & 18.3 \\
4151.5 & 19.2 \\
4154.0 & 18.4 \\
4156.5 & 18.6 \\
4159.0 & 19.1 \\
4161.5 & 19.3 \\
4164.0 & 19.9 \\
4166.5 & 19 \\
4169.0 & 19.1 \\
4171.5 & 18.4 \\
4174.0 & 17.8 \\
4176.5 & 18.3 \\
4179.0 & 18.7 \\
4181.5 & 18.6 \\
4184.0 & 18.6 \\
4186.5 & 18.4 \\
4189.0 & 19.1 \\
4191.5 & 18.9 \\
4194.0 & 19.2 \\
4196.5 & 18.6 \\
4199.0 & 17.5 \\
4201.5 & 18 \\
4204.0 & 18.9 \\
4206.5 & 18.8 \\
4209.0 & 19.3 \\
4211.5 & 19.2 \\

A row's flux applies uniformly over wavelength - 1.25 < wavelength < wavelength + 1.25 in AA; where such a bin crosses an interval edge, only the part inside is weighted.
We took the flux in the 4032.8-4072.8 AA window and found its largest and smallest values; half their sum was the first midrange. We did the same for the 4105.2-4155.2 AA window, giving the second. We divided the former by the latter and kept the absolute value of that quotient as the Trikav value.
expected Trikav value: 1.02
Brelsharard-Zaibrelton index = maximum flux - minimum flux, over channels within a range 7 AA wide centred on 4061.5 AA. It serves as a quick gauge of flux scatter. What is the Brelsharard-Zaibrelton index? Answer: 1.6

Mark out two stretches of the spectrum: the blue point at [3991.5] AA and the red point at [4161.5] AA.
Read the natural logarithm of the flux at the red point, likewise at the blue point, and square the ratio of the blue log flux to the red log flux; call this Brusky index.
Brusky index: 0.97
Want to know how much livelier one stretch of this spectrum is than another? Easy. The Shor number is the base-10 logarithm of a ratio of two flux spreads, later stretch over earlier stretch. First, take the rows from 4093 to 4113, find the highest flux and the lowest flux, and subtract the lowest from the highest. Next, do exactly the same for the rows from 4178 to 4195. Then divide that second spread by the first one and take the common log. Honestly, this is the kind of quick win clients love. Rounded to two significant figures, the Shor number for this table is -1.0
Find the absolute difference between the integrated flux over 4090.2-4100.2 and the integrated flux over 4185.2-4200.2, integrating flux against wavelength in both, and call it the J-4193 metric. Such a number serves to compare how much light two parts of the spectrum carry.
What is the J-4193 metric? 107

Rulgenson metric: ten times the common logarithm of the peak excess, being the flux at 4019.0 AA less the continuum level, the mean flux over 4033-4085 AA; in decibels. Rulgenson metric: -0.3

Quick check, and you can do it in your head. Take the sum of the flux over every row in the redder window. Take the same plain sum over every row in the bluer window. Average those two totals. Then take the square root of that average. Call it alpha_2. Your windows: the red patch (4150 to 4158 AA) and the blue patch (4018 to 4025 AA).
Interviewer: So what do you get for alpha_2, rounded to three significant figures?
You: 7.54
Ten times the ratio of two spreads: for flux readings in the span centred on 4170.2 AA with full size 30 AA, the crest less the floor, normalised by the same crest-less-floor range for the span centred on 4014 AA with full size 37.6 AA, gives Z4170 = 10.5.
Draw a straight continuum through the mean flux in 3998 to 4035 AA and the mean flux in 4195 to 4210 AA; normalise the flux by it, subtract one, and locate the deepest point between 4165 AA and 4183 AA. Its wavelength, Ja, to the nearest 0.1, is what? 4174.0 AA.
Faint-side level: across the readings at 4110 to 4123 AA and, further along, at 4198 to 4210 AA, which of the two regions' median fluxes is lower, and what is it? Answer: 18.4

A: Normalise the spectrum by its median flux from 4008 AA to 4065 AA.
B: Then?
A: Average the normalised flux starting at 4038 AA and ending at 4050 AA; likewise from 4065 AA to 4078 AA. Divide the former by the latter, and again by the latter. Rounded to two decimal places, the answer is 1.07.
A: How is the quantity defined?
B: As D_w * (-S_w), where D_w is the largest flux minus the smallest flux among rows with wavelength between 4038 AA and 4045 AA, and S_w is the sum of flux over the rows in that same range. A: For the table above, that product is -23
